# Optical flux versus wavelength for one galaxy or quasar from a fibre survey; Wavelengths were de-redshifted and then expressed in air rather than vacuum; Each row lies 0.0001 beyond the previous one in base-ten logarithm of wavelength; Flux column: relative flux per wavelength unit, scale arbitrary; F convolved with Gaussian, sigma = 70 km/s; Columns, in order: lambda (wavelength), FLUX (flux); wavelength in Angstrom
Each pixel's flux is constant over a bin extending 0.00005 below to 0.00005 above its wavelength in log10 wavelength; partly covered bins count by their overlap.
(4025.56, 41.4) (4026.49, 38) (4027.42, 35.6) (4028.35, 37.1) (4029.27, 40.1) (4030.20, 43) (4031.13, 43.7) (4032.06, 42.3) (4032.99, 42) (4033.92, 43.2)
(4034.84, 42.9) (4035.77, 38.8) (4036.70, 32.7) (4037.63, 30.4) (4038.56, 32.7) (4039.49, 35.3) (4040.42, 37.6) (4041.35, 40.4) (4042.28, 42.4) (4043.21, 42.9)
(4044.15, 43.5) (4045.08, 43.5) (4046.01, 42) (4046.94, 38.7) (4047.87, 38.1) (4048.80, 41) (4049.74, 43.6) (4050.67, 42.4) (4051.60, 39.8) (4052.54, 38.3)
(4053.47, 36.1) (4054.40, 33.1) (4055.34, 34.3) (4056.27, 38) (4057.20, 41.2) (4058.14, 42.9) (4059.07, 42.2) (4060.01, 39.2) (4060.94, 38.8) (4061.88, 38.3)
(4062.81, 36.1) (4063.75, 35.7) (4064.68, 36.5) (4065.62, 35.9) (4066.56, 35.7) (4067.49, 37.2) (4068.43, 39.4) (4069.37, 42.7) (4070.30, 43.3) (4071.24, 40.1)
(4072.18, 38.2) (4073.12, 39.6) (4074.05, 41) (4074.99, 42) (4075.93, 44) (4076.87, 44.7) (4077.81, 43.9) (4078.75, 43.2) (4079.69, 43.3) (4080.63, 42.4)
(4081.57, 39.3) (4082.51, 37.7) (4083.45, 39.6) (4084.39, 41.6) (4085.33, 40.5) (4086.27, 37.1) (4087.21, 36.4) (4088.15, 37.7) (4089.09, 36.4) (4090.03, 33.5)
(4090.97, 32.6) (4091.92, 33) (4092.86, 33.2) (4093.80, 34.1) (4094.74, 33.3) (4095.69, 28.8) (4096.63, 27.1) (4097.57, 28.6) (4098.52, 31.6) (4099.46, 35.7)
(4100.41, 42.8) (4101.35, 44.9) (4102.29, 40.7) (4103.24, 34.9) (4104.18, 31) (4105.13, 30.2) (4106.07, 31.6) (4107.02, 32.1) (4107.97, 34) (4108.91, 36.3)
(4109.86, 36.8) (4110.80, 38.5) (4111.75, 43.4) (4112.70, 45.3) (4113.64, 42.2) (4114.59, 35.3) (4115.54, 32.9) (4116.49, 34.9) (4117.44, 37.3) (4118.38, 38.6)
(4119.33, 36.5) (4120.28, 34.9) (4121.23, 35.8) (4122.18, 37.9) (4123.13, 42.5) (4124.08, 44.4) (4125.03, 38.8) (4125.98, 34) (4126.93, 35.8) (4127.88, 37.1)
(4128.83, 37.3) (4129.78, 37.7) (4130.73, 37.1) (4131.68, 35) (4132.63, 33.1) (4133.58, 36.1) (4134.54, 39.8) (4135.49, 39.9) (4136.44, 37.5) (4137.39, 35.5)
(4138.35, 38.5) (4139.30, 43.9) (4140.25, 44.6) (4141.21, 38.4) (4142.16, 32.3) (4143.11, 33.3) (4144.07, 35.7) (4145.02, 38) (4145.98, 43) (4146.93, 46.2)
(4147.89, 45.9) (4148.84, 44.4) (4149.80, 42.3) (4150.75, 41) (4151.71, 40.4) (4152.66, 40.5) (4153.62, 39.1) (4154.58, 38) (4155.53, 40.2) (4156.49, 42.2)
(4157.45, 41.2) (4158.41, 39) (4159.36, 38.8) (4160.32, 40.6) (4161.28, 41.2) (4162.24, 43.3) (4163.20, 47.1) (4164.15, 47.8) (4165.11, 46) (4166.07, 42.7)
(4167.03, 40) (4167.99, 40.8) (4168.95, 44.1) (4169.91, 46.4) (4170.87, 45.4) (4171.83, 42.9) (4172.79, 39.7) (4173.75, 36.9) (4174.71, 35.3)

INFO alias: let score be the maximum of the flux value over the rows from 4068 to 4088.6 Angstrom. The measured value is 44.7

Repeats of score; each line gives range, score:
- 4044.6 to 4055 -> 43.6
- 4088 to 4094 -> 37.7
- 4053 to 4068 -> 42.9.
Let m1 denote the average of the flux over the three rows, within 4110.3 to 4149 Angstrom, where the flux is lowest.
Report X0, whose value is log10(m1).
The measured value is 1.52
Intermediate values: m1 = 33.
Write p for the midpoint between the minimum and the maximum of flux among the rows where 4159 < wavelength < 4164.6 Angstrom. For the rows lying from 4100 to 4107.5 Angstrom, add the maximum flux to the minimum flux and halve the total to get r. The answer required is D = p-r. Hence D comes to 6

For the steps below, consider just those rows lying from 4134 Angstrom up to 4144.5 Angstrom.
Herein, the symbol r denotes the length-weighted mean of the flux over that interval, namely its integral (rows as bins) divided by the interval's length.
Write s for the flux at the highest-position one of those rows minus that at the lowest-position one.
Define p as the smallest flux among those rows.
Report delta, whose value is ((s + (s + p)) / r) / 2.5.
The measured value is 0.25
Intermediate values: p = 32.3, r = 38.1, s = -4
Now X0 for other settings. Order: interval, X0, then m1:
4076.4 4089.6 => 1.56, 37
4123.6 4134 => 1.53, 34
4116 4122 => 1.55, 35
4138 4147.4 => 1.53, 34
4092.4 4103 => 1.45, 28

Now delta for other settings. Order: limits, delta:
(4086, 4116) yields 0.21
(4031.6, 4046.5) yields 0.30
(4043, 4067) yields 0.19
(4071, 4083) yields 0.32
